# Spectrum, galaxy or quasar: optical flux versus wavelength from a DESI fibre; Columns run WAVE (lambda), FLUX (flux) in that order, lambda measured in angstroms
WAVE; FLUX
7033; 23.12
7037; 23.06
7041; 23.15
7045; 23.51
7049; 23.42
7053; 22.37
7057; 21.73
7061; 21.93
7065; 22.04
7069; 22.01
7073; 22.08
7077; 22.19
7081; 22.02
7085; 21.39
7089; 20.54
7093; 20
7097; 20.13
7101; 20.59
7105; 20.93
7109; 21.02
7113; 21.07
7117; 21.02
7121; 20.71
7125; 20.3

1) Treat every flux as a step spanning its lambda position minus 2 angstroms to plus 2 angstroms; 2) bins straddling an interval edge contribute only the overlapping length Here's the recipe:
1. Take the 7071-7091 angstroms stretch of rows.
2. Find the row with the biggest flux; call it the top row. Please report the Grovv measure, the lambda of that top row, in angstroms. 7077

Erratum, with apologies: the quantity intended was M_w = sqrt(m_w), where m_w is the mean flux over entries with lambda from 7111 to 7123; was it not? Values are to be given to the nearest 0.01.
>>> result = 4.58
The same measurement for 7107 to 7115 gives 4.59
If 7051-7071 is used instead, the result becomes 4.69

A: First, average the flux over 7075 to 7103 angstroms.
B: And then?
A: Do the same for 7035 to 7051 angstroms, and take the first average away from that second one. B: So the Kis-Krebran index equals 2.3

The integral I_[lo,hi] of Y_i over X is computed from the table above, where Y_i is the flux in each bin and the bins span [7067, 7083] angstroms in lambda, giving 353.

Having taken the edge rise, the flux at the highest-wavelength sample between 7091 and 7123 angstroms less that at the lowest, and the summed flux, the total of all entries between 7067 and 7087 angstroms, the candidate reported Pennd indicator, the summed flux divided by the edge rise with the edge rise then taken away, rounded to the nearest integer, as 154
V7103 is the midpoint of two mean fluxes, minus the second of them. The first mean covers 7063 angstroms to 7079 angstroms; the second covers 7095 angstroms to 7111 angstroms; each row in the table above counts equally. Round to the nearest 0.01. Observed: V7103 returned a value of 0.71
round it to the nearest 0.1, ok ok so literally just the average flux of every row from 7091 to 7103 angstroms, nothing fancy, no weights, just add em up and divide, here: 20.2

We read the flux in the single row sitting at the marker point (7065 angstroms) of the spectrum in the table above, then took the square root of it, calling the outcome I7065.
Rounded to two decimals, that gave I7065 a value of 4.69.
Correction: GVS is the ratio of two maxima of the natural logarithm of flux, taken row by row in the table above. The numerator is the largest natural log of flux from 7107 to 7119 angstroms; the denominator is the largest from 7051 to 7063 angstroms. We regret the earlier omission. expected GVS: 0.981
